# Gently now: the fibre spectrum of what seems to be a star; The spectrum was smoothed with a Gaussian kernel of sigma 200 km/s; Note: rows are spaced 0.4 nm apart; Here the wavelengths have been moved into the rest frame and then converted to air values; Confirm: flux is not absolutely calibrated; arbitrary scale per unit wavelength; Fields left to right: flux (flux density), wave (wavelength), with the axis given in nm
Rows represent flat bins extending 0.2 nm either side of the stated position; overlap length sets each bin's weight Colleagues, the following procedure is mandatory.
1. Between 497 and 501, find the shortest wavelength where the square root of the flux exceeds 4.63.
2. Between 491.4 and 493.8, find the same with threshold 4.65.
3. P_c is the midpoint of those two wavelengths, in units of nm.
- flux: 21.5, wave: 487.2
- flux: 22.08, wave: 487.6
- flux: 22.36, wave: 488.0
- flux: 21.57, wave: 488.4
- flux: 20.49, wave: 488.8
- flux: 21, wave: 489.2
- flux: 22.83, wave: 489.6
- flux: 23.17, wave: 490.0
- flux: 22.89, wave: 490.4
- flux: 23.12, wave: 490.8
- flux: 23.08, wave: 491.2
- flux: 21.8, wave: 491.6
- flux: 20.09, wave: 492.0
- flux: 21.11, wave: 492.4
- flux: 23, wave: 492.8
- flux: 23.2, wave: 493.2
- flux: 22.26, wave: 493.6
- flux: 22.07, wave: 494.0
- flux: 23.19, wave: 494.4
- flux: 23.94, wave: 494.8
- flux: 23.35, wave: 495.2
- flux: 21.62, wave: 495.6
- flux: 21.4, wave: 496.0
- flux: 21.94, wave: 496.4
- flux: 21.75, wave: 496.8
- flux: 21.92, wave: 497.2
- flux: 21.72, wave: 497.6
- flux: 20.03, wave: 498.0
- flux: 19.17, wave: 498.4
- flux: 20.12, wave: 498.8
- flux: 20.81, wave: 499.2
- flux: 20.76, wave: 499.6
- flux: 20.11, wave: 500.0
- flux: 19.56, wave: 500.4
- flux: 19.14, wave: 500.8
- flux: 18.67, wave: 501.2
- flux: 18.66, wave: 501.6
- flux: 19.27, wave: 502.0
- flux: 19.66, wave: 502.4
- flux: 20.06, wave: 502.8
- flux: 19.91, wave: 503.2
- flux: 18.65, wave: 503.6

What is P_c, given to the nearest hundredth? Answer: 494.40 nm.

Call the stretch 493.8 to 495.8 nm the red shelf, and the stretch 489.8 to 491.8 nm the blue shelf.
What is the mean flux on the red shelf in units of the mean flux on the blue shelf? 1.00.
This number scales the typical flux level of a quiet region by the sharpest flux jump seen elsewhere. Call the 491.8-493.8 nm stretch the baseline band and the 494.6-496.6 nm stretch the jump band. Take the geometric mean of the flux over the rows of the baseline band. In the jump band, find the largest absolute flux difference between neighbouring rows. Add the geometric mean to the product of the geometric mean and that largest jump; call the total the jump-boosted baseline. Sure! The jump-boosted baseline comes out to 60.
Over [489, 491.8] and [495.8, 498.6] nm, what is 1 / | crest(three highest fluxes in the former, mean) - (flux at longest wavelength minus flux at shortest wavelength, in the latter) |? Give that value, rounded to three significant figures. 0.0394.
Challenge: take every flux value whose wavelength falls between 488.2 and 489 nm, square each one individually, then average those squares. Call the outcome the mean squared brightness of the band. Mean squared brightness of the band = 443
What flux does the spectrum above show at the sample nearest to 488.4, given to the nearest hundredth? 21.57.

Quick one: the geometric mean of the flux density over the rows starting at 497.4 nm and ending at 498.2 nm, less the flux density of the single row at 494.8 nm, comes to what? -3.1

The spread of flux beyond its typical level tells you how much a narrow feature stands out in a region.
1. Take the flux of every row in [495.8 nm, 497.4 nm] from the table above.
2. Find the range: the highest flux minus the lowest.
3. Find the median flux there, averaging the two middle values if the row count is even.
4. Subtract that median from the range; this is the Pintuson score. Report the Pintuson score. -21.3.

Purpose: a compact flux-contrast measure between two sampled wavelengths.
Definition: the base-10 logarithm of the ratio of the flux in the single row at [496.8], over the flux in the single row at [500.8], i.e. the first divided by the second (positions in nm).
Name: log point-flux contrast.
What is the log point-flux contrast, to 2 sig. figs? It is 0.056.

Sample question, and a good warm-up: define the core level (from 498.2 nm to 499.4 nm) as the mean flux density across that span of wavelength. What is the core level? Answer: 20.0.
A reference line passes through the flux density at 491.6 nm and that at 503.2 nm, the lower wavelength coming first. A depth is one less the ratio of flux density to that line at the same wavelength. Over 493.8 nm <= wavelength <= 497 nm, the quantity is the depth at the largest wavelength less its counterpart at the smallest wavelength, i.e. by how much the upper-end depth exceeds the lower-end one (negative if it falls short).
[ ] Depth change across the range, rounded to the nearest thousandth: -0.007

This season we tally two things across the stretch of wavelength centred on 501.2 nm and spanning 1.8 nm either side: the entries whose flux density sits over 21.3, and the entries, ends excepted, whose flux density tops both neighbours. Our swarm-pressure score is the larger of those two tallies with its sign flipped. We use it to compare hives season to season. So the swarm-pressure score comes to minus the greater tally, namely 0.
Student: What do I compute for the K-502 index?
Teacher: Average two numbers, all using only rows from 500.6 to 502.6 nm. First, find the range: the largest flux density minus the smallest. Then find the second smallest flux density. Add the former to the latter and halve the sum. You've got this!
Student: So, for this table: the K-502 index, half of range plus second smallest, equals 9.8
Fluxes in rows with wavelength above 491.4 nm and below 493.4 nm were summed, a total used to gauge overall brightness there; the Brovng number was 109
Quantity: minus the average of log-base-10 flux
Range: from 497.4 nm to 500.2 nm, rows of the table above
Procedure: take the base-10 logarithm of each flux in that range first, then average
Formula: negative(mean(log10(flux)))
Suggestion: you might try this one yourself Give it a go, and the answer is -1.31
